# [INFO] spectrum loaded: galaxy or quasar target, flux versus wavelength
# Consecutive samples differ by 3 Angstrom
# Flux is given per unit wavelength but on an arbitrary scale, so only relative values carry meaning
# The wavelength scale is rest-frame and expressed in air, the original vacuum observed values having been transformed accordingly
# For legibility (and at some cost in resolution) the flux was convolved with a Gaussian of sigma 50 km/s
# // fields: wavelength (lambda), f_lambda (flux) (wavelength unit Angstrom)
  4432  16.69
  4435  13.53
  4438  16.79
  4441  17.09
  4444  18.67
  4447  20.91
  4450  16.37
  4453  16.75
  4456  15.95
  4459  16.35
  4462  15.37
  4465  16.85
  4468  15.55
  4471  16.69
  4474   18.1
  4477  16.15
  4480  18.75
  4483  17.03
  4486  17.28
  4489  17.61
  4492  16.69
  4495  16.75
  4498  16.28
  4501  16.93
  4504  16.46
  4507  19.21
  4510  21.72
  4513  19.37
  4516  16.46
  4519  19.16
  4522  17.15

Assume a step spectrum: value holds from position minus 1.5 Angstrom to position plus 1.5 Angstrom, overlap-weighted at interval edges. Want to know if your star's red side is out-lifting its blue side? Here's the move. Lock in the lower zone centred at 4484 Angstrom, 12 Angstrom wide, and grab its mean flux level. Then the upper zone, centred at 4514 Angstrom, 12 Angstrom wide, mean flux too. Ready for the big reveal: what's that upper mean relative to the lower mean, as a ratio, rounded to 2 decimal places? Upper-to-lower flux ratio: 1.09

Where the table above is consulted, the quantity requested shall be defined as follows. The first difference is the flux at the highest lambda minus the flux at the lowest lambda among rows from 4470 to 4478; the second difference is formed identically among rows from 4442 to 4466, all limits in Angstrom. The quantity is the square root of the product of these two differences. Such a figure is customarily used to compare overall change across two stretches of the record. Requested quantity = 1.0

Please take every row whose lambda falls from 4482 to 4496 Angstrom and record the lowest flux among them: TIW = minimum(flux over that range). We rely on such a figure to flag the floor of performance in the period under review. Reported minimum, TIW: 16.69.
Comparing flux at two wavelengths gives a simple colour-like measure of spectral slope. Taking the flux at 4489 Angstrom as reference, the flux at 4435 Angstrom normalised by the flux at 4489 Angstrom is 0.77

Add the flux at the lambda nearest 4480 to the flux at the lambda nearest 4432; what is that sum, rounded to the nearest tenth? 35.4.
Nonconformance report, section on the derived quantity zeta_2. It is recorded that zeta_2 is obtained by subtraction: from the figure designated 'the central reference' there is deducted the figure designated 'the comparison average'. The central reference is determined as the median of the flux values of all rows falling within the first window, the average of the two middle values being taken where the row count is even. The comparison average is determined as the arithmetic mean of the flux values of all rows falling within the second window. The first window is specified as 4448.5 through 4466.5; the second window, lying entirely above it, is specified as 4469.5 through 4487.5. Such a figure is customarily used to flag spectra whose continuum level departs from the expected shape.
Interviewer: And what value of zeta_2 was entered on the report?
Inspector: -1.0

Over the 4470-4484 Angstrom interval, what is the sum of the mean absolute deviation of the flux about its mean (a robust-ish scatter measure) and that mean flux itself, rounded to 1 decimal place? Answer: 18.2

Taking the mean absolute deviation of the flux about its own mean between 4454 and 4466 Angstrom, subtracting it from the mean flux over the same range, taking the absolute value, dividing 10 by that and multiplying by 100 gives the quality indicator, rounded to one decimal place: 63.9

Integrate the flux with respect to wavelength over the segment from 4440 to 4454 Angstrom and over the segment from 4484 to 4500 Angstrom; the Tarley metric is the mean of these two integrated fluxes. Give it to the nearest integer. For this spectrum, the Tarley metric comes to 262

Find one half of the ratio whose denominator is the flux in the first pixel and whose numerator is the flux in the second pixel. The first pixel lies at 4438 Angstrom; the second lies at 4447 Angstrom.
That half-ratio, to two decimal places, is 0.62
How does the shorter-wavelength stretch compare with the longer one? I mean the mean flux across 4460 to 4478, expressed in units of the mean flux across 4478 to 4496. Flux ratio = 0.95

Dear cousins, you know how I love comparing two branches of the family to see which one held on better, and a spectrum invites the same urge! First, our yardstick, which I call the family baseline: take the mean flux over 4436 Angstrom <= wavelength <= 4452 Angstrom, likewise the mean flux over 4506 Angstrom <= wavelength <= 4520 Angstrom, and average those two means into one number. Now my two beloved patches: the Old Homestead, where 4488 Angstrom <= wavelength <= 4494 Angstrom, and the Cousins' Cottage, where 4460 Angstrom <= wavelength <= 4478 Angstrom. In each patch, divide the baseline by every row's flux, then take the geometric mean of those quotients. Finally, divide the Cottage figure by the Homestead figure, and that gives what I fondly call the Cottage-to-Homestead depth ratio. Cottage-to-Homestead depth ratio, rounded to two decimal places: 1.04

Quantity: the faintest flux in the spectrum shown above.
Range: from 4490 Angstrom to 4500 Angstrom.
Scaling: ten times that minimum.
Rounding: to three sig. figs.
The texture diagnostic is 163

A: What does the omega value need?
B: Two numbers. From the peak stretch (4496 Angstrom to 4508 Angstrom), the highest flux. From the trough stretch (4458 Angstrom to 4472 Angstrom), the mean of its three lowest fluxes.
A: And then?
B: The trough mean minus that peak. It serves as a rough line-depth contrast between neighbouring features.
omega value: -3.5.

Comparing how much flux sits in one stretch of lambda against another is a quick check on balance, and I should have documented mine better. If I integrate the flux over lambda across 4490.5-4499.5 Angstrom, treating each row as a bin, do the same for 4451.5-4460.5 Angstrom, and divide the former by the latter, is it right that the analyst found 1.01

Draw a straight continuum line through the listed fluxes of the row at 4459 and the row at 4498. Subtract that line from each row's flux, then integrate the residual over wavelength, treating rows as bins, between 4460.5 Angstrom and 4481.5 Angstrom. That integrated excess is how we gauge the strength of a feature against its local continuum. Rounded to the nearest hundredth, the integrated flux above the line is 9.48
